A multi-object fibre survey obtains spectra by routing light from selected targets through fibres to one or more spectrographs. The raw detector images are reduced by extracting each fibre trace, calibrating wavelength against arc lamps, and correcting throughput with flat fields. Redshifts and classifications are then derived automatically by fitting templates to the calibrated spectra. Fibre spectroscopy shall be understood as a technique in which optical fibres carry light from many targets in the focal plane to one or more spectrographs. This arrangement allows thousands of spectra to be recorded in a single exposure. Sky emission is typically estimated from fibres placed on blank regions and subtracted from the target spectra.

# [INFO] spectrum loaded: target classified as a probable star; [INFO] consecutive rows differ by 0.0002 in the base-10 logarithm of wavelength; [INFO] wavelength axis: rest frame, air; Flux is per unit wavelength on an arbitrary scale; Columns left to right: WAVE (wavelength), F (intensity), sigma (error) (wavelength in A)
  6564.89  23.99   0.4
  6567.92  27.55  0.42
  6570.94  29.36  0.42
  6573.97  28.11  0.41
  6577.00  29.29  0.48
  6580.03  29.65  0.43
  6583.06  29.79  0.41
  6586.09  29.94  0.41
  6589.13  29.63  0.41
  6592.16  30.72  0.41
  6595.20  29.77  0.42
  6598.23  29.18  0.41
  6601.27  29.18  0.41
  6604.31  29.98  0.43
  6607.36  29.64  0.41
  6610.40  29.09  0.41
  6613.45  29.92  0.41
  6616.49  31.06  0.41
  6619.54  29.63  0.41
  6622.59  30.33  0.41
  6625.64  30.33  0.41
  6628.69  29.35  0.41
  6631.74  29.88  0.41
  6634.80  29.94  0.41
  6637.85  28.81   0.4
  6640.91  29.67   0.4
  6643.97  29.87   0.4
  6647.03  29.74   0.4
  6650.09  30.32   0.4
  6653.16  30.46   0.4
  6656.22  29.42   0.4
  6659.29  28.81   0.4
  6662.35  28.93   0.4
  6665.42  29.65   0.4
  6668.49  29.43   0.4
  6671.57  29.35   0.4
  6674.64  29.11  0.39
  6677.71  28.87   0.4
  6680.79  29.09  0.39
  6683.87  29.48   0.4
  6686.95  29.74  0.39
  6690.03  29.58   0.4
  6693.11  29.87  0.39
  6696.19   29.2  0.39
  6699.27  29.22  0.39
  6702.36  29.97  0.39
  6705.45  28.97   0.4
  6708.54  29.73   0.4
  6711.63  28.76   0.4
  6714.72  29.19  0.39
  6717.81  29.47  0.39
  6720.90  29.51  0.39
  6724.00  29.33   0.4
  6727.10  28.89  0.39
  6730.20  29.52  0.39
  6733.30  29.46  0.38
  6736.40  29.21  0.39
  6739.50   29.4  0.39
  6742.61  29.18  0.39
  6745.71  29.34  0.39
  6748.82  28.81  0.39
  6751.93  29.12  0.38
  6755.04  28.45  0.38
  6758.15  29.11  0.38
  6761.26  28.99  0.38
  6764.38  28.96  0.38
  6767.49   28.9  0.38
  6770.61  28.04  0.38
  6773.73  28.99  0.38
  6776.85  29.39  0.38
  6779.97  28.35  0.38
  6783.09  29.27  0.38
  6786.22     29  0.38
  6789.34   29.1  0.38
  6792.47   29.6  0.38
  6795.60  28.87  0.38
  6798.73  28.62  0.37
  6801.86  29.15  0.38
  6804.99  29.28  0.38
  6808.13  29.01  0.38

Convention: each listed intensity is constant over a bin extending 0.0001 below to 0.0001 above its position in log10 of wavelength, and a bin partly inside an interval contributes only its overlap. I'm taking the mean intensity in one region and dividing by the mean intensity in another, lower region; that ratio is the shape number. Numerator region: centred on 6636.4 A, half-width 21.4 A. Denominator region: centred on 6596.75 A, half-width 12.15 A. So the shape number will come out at 1.01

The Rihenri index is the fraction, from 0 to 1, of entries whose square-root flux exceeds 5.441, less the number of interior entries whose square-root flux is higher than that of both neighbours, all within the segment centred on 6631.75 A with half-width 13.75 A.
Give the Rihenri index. -0.2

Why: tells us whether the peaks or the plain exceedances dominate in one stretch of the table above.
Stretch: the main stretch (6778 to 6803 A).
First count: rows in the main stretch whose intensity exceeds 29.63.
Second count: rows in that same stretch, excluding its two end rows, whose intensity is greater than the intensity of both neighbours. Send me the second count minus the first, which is 2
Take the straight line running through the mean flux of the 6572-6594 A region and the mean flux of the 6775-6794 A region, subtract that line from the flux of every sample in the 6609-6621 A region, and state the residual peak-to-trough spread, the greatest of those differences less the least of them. 1.98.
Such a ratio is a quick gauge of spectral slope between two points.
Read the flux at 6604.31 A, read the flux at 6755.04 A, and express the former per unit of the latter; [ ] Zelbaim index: 1.05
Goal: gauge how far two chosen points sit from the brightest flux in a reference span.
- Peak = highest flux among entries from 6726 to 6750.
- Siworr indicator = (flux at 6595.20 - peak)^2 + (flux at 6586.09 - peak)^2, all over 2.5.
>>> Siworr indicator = 0.10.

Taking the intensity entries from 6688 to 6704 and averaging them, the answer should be 29.6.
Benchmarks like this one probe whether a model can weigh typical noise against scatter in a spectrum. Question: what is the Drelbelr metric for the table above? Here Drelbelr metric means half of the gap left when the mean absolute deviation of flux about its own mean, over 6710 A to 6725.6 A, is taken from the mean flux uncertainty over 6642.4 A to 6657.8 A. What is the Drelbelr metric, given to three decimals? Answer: 0.089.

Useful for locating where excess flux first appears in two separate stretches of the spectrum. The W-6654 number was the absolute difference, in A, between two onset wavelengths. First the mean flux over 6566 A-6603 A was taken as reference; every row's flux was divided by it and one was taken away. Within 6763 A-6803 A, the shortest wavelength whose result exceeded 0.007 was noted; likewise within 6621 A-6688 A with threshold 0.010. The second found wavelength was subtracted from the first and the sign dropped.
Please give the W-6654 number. 169.9 A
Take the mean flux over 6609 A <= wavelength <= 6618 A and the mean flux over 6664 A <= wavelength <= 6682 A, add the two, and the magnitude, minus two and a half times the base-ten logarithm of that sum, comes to -4.432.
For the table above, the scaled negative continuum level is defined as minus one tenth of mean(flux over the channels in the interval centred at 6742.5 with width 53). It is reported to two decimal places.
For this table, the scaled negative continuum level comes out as -2.92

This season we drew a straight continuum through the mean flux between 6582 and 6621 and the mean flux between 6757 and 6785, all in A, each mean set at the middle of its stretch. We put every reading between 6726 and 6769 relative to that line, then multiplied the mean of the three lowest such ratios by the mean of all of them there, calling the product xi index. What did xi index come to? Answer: 0.992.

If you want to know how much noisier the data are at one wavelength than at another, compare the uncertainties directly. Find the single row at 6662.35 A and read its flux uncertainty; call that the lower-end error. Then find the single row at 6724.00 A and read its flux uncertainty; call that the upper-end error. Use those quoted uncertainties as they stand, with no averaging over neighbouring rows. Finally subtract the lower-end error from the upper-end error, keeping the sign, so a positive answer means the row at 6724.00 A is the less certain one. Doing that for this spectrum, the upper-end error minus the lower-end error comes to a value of 0.000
